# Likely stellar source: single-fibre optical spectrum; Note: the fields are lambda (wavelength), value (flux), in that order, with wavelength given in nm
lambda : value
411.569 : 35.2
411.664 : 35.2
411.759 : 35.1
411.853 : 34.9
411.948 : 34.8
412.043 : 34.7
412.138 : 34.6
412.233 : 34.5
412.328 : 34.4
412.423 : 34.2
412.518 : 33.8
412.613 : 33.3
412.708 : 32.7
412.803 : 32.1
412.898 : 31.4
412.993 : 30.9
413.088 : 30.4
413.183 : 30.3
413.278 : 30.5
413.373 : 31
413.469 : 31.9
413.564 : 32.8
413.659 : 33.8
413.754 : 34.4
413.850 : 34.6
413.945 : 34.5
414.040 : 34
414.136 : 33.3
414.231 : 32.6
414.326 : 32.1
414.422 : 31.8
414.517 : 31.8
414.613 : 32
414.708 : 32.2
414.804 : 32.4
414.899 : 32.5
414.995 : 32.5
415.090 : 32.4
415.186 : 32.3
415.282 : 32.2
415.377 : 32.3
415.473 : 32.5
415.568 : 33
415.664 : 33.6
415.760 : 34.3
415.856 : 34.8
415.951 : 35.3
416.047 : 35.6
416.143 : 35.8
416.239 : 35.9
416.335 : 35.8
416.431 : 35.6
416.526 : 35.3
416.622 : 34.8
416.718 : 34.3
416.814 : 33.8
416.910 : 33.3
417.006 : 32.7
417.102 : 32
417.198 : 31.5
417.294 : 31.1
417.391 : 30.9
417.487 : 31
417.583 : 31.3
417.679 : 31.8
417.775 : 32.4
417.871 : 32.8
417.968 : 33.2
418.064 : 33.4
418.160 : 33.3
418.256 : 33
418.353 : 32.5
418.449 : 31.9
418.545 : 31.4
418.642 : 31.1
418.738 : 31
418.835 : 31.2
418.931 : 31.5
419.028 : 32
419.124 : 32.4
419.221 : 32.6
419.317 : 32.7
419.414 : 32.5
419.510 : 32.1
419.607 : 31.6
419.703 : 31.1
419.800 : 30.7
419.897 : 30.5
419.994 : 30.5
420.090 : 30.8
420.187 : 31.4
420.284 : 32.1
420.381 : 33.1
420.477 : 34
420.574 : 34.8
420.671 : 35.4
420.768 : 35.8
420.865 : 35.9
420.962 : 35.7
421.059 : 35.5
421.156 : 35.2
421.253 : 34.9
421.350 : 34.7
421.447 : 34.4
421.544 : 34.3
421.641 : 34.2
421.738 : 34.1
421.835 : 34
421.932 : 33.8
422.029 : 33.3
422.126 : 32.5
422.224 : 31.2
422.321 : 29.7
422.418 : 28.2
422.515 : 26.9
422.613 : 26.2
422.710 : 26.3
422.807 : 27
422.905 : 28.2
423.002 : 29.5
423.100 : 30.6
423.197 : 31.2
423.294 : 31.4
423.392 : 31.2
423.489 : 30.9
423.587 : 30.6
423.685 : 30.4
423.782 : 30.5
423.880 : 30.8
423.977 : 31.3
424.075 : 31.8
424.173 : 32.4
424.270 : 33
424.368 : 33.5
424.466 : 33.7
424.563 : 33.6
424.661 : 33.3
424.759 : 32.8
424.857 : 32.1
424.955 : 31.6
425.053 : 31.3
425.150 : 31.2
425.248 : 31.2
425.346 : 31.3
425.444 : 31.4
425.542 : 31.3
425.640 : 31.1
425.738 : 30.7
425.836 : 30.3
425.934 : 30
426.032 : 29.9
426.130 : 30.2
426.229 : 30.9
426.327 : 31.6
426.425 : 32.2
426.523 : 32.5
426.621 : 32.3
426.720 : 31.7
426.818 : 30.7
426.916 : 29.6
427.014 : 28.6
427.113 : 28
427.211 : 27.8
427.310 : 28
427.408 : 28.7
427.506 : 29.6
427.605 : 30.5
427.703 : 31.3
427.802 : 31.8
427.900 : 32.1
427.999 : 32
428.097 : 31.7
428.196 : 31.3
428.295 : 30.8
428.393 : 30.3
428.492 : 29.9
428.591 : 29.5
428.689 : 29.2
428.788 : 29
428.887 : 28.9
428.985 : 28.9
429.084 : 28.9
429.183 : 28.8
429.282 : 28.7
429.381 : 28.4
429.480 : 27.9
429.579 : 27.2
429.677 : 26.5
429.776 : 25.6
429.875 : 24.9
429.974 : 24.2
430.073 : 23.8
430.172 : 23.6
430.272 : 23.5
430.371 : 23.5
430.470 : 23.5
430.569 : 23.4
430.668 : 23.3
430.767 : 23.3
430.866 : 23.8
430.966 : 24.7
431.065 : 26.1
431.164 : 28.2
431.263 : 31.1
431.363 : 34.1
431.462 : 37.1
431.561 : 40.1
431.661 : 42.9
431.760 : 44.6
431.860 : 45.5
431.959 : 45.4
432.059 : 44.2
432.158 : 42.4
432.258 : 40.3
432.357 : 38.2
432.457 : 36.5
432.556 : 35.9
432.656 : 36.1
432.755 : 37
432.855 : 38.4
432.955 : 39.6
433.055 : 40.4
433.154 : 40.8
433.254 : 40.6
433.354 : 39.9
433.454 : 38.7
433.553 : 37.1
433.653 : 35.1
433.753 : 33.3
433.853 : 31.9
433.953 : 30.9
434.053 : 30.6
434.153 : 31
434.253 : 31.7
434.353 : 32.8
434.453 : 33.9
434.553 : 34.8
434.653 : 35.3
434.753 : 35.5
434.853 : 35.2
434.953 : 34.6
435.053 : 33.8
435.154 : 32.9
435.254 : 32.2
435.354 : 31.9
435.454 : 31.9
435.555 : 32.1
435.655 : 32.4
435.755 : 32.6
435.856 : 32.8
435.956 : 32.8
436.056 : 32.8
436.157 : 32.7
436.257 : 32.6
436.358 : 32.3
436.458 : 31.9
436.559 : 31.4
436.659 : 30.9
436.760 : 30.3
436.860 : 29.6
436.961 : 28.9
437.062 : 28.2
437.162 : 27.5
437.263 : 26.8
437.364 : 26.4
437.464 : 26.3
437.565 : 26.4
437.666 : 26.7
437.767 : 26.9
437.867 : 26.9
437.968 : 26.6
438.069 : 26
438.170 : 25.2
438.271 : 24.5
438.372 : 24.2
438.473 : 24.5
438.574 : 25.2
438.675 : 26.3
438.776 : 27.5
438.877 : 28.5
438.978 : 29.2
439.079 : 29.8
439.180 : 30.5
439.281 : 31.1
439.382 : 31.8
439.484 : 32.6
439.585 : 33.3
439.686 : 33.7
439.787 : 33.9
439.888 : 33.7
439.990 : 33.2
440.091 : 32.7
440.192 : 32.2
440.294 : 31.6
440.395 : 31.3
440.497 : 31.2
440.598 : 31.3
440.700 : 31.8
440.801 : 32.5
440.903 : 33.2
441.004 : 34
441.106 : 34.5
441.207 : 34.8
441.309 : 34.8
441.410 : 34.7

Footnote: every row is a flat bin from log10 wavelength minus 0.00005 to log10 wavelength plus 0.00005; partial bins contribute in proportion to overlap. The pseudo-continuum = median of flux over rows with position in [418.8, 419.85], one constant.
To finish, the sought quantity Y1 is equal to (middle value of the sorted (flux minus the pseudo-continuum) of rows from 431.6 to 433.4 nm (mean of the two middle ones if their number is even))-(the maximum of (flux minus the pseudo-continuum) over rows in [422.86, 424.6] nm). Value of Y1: 7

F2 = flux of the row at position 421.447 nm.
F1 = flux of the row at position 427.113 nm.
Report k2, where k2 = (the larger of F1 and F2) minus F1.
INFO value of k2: 6.4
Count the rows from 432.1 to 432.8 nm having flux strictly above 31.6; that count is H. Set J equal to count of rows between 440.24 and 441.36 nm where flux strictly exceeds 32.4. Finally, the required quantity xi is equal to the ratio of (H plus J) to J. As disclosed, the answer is 2.2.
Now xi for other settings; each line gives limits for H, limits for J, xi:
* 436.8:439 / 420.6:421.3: 1.0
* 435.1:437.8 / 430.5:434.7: 1.5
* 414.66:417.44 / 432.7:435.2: 2.3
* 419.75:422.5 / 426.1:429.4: 21.0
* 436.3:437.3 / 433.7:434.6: 1.5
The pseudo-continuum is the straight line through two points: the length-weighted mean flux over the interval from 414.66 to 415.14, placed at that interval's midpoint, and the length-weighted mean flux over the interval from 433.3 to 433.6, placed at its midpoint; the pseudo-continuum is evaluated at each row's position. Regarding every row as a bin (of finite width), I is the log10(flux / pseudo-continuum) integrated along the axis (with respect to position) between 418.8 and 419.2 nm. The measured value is -0.01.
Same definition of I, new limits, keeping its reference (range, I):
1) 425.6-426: -0.03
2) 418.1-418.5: 0.00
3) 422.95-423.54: -0.03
